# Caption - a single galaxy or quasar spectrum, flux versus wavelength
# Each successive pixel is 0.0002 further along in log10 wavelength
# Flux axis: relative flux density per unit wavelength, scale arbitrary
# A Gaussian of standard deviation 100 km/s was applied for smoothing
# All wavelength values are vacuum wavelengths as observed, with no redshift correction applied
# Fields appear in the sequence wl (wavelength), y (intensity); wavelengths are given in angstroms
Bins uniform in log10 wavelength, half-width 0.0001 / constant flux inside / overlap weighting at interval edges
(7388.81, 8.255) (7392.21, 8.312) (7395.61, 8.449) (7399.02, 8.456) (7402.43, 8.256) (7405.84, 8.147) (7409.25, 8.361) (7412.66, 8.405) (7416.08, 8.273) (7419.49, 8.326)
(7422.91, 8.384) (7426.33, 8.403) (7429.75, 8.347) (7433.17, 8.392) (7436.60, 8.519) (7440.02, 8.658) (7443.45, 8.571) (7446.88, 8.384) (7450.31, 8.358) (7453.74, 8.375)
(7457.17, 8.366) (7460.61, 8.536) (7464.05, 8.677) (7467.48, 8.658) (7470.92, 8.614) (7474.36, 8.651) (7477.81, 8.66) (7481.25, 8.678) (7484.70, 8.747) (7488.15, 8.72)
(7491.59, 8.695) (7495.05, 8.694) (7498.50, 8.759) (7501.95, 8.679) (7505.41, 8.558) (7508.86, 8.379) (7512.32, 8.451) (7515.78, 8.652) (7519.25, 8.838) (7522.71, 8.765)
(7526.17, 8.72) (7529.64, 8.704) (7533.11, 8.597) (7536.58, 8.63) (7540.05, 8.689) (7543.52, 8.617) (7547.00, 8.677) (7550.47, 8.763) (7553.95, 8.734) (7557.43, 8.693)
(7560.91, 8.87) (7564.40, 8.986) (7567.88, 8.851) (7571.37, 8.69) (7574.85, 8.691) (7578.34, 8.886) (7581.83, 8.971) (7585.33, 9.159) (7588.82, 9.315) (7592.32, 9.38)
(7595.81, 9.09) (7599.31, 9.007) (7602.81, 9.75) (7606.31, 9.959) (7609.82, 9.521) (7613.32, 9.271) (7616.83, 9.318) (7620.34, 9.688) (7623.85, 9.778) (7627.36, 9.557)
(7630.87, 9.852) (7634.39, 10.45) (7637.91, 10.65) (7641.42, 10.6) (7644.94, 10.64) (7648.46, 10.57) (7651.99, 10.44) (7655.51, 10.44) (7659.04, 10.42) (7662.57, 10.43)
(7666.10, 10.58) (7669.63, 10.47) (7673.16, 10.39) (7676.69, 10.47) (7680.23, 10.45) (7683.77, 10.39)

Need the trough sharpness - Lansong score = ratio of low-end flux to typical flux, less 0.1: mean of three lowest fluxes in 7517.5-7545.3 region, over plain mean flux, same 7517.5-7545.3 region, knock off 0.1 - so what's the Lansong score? 0.891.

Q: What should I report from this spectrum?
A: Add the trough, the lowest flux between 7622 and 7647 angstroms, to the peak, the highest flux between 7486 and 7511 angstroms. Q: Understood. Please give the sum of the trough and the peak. 18.3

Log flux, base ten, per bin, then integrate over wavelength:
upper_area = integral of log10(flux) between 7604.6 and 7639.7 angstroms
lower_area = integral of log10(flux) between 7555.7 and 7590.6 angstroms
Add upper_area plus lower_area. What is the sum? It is 67.9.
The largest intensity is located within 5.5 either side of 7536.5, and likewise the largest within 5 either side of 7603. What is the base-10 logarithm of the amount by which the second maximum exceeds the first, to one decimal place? 0.1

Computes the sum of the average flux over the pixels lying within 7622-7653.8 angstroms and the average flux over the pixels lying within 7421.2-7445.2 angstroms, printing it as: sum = 18.7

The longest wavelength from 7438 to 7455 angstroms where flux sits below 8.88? 7453.74 angstroms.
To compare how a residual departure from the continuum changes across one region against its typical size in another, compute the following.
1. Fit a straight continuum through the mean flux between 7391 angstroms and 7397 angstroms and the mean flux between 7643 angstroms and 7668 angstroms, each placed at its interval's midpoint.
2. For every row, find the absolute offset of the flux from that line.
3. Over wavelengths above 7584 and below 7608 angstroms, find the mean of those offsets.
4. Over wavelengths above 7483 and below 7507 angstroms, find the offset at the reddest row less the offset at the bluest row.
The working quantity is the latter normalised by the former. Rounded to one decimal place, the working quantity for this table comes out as 0.6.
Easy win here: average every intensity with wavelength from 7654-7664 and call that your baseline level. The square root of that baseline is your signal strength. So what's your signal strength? 3.23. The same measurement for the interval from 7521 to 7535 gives 2.95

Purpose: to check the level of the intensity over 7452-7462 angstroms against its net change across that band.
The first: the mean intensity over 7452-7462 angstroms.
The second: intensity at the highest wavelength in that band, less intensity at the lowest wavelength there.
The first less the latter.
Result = 8.3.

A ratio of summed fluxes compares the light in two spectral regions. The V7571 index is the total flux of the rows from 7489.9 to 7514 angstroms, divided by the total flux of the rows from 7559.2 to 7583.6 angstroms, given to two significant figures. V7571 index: 0.97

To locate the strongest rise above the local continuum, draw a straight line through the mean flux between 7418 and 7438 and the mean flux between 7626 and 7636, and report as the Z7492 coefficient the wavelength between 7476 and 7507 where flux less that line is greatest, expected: 7484.70 angstroms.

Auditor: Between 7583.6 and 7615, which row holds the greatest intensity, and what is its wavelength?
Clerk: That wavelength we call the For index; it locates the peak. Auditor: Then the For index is 7606.31 angstroms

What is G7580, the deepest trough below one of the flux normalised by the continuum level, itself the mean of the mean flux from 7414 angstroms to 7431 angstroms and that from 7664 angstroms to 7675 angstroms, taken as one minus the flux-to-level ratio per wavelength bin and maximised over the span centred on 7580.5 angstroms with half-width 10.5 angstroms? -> 0.077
